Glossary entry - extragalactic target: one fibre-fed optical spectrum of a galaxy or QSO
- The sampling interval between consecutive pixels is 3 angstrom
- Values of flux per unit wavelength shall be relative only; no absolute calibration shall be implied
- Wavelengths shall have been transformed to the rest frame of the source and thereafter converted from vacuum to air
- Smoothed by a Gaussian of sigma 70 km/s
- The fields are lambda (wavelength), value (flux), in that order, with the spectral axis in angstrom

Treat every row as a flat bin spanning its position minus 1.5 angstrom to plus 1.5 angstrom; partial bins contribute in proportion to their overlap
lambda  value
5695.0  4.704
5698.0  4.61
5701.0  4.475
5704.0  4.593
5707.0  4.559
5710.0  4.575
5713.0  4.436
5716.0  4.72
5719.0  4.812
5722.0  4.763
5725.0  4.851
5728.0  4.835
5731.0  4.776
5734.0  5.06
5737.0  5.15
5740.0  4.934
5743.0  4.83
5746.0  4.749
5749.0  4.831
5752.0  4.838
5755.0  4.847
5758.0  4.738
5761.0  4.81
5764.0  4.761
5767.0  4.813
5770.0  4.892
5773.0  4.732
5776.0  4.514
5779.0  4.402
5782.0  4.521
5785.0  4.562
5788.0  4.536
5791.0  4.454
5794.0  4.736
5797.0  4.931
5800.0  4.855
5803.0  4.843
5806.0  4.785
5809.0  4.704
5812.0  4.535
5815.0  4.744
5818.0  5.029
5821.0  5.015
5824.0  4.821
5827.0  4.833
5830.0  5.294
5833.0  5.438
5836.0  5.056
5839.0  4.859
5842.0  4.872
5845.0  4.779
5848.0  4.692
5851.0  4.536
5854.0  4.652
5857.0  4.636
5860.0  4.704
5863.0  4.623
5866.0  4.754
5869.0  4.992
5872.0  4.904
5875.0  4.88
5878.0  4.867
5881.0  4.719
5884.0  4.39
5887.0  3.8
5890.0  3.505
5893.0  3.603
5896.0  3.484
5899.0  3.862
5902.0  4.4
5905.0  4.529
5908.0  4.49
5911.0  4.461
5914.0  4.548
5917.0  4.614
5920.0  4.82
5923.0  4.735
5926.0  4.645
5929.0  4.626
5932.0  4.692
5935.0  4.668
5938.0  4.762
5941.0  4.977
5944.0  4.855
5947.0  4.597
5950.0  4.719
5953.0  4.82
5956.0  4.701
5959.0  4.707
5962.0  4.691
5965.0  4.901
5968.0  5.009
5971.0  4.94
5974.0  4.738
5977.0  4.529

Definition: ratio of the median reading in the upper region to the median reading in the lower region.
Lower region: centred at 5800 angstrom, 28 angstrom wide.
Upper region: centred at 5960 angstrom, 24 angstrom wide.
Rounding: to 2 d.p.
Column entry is 1.01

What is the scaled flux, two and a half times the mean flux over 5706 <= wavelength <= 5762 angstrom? 11.99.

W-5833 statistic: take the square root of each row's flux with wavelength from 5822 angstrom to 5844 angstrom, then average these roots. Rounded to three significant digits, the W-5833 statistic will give 2.24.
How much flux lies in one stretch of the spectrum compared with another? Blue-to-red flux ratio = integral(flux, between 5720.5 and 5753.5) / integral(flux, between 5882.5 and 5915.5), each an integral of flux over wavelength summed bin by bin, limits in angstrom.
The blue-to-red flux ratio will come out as 1.19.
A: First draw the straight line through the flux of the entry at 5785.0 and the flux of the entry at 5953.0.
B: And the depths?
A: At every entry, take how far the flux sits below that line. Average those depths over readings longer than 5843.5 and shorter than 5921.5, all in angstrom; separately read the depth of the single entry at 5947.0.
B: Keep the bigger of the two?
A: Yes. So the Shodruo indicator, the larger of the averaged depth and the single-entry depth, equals 0.24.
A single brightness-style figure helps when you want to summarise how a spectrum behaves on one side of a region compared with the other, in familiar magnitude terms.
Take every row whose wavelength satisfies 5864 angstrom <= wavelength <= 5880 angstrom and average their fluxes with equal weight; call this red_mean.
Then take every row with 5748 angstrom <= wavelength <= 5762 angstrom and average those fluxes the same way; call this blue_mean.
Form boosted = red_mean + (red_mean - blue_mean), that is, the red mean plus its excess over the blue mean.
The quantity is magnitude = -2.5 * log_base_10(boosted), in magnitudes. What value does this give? -1.7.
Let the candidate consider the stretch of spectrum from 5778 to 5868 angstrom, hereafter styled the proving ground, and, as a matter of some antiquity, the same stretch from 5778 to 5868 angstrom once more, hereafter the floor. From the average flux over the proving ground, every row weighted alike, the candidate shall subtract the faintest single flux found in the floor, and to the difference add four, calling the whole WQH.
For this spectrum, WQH 4.37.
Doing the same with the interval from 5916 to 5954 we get 4.14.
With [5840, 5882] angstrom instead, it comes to 4.22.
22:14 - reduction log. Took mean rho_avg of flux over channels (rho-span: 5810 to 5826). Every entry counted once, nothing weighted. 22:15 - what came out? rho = 4.83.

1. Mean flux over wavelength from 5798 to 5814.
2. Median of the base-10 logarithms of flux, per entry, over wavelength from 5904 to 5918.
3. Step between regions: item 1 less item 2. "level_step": 4.09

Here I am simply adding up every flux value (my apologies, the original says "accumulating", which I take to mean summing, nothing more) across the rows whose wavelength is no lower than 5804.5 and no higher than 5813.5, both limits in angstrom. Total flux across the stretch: 14.0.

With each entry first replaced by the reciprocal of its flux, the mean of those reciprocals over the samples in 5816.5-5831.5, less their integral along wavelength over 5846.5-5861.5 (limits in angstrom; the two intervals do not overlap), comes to -3.03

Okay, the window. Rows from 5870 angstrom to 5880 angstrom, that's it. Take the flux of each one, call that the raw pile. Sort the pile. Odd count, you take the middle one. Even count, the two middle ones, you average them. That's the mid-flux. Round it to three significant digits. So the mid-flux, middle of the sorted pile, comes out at 4.88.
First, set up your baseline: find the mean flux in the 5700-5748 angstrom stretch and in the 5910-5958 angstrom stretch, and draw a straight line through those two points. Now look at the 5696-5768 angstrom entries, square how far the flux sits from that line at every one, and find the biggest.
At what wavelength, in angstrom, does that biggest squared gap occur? 5737.0 angstrom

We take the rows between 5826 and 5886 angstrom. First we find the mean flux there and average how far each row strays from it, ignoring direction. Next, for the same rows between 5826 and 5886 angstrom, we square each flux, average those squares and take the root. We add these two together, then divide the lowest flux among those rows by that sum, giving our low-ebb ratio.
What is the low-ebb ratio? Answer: 0.88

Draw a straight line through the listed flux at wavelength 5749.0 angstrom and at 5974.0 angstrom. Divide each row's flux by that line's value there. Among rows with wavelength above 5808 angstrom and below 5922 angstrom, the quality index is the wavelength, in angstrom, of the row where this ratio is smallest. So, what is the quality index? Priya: 5896.0 angstrom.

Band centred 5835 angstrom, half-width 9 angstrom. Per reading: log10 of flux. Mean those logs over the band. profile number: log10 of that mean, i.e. -0.153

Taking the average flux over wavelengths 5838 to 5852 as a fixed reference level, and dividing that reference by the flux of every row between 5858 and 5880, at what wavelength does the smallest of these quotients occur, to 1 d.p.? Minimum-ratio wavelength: 5869.0 angstrom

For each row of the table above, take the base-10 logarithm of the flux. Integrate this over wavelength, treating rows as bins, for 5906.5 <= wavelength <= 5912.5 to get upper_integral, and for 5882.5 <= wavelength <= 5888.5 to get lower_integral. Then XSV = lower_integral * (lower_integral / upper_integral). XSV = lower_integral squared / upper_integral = 3.44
